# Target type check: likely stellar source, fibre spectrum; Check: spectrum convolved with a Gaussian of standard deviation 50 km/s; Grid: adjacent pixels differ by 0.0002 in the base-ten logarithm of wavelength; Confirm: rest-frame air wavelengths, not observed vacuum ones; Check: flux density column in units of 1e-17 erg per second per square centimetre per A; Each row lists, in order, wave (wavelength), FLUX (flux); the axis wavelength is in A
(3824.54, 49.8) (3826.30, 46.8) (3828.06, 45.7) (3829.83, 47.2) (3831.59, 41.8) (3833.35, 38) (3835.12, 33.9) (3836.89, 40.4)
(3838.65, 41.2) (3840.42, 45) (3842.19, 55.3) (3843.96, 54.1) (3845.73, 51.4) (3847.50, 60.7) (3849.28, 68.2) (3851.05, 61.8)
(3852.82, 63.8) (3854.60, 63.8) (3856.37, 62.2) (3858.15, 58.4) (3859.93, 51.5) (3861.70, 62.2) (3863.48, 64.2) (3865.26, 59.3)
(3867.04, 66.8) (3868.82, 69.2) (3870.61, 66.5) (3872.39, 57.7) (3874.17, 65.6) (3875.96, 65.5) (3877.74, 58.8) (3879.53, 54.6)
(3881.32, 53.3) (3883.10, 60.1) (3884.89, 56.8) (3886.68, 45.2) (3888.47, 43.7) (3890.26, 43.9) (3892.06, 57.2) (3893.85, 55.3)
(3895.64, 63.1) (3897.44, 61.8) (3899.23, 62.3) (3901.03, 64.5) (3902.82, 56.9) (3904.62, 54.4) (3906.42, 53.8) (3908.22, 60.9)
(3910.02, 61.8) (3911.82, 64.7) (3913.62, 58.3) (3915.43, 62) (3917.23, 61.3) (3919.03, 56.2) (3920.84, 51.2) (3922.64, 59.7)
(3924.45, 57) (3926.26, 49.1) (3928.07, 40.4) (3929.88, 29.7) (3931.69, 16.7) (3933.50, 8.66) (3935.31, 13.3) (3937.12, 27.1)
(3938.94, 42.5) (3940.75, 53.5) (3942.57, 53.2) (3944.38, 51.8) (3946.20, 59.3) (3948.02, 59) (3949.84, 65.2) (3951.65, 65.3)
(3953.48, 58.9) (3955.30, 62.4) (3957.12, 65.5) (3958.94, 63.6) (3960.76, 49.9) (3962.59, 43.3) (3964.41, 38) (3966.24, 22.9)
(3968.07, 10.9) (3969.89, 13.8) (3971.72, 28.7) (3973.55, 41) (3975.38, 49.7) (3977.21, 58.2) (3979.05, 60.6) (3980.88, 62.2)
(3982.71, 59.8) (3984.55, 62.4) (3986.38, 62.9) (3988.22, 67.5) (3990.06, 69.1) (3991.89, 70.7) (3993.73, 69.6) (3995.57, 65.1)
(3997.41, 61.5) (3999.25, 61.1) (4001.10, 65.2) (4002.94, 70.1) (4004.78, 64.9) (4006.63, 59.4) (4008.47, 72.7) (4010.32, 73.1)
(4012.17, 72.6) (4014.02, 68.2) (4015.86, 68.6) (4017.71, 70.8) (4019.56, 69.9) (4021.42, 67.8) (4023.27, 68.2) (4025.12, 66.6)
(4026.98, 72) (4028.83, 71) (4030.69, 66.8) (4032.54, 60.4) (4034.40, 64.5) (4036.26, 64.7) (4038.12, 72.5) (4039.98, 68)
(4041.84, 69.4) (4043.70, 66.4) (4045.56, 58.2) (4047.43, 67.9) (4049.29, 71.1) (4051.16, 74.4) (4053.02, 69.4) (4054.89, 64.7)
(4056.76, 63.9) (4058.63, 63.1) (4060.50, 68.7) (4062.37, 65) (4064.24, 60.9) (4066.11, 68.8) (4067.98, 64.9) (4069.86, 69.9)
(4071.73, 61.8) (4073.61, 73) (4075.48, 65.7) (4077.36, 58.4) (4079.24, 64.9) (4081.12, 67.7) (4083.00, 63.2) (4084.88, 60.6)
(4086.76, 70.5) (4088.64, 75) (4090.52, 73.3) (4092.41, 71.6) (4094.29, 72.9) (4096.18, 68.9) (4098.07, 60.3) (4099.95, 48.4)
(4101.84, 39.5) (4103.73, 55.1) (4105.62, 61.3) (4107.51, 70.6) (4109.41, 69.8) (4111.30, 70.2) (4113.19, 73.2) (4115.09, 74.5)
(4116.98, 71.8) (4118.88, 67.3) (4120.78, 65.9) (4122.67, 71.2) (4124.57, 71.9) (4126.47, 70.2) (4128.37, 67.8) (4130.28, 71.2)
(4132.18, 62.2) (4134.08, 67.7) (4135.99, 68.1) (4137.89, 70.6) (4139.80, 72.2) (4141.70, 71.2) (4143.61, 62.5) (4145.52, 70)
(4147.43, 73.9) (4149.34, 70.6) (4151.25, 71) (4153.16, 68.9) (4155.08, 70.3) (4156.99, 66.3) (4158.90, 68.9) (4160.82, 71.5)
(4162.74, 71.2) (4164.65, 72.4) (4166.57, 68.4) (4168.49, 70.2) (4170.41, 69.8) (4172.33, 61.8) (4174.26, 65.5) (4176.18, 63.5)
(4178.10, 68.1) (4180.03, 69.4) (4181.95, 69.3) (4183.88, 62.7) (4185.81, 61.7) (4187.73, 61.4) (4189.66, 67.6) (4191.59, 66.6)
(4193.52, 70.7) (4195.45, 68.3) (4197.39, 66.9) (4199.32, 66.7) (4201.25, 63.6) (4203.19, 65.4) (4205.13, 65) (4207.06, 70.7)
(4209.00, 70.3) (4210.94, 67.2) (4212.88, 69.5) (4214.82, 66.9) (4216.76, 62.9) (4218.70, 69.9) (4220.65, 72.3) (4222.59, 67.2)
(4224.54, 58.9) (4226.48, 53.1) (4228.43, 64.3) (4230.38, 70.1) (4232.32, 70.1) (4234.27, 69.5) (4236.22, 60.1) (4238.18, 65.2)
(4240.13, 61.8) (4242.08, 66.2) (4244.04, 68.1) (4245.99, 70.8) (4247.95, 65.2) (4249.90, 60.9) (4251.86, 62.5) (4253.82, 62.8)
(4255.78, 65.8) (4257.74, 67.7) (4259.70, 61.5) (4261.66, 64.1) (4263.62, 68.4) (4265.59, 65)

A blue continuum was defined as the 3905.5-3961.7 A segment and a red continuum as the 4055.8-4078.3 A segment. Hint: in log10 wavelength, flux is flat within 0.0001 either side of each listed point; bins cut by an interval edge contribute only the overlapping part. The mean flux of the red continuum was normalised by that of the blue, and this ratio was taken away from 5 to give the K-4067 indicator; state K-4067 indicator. 3.7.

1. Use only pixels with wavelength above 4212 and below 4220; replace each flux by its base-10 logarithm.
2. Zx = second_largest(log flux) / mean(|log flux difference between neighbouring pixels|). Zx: 62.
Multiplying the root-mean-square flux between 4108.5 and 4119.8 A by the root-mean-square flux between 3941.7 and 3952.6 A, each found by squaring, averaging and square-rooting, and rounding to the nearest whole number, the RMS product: 4213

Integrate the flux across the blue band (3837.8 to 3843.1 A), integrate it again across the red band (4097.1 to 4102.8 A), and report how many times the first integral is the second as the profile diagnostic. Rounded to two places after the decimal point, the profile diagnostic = 0.89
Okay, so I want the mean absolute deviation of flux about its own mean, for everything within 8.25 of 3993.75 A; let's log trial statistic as 3.0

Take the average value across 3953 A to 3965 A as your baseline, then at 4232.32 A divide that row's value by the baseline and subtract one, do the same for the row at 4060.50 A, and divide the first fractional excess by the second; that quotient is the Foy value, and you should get 1.1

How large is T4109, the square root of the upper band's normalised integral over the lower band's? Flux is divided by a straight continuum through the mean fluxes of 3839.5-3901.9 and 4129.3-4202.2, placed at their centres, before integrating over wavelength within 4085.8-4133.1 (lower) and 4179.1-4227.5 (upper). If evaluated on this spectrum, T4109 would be 0.98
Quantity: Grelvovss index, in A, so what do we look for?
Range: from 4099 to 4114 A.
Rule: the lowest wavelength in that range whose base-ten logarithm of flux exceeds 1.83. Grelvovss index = 4107.51 A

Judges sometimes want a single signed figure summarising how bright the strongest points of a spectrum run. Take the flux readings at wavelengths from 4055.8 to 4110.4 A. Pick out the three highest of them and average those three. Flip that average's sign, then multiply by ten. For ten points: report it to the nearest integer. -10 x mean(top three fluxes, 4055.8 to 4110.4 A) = -738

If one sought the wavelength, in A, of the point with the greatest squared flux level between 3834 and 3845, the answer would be 3842.19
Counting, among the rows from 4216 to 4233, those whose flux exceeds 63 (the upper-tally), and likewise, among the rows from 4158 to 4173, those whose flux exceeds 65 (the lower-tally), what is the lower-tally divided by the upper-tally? 1.2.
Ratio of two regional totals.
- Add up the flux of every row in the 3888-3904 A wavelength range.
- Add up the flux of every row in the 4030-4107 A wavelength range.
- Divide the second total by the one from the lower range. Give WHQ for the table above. 5.3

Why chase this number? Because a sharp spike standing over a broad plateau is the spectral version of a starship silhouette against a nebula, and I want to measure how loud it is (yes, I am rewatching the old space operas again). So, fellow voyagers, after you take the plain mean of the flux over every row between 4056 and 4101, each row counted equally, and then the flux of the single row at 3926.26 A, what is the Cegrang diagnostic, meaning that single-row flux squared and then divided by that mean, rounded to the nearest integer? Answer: 37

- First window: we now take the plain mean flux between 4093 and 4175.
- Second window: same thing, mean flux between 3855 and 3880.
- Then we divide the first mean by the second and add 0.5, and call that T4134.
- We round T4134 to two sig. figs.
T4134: 1.6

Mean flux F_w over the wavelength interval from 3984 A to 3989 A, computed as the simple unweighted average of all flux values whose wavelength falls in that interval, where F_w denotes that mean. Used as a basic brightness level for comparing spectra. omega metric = 64.3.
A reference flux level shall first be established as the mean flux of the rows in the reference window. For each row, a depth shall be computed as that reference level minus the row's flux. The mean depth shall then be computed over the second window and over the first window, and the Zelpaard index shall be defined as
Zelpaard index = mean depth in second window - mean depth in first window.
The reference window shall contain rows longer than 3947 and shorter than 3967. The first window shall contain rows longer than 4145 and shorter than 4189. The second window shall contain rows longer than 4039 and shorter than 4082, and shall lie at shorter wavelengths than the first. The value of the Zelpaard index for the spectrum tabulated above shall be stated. 2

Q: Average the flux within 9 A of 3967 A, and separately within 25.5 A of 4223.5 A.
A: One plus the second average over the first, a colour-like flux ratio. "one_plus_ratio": 2.8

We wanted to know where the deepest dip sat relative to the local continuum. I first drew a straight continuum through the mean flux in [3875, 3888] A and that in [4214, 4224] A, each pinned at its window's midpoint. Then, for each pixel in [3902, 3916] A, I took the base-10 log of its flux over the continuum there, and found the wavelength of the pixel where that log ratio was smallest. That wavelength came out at 3906.42 A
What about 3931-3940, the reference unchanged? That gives 3933.50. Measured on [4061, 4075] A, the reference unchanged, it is 4064.24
